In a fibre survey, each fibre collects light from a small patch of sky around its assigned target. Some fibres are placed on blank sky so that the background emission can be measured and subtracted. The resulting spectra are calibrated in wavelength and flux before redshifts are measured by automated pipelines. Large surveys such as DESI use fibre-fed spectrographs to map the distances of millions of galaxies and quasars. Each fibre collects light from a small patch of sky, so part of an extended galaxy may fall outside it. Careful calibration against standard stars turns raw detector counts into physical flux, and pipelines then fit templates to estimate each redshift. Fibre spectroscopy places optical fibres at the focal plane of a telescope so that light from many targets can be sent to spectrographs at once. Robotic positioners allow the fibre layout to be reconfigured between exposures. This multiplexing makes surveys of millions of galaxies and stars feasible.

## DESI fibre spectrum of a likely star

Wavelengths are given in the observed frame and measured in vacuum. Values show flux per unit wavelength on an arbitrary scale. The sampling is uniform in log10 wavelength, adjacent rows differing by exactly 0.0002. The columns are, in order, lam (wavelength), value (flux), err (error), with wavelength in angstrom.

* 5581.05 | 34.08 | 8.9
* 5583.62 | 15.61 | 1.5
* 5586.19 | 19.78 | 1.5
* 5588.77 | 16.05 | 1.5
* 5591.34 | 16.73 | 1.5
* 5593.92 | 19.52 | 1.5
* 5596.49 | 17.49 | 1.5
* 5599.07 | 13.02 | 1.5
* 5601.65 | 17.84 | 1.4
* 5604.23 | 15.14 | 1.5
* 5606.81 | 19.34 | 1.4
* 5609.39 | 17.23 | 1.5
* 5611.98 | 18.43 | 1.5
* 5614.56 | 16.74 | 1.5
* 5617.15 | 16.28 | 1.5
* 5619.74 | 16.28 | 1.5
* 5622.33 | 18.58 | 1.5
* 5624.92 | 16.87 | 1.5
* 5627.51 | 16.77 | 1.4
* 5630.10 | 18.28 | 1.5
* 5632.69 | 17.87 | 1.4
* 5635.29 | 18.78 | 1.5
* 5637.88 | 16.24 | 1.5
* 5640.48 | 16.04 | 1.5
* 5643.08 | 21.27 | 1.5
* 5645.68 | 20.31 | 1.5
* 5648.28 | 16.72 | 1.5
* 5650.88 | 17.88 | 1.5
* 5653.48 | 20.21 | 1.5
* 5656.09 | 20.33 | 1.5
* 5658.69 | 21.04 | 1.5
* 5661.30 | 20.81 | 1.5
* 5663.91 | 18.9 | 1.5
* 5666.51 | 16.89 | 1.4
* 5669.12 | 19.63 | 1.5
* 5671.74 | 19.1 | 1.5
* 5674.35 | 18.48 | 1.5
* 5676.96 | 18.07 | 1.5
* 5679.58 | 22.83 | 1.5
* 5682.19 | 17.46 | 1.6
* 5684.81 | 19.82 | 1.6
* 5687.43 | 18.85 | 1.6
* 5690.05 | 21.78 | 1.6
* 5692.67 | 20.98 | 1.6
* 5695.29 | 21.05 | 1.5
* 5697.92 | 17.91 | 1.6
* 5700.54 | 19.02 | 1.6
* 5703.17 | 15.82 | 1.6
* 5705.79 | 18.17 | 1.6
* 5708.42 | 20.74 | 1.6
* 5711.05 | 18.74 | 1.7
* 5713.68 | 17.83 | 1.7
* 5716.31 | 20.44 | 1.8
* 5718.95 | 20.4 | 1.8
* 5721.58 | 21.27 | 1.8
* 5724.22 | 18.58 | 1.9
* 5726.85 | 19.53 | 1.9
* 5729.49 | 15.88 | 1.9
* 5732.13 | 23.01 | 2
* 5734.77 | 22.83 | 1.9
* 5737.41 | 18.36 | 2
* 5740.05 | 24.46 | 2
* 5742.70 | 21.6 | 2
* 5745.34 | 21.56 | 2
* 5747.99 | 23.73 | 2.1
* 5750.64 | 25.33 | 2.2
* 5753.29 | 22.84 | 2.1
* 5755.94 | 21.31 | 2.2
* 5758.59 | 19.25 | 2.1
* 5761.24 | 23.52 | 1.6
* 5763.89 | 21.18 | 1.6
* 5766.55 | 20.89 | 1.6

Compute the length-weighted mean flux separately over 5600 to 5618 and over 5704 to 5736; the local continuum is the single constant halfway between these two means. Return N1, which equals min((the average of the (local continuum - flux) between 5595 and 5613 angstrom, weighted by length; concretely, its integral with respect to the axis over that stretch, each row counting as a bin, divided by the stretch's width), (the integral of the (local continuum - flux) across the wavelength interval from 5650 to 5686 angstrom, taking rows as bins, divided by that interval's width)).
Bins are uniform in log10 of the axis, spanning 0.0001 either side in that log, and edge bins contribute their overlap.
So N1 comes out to -0.93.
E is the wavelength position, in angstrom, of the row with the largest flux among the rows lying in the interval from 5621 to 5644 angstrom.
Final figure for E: 5643.08 angstrom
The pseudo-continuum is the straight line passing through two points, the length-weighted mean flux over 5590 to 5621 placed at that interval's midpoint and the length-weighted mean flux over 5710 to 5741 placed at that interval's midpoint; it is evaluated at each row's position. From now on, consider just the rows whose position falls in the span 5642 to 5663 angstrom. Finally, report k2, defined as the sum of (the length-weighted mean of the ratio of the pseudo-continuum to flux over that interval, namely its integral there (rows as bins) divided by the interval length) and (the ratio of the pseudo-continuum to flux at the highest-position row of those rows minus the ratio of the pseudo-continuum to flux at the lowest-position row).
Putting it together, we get 0.97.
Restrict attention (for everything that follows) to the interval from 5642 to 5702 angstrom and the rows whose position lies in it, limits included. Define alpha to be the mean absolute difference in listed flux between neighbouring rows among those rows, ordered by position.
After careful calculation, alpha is 1.8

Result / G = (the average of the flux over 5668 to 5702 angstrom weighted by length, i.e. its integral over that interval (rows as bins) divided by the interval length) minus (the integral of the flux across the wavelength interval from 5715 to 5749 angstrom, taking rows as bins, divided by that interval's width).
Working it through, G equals -1.3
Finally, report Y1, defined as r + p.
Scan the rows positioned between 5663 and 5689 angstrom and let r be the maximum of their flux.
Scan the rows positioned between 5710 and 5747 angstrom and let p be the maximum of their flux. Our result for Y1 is 47.3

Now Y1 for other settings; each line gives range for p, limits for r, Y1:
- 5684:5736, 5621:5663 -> 44.3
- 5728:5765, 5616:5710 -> 48.2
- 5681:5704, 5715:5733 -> 44.8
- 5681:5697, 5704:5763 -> 47.1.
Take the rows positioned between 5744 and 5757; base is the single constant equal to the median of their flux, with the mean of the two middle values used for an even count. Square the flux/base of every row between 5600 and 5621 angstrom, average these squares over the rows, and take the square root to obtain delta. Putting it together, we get 0.753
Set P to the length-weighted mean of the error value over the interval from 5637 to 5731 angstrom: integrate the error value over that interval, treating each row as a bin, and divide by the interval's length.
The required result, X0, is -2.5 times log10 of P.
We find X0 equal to -0.51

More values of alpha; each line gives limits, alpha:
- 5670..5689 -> 2.4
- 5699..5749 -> 2.5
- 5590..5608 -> 3.5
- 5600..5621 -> 1.8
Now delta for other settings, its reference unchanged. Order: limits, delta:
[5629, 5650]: 0.800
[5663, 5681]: 0.841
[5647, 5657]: 0.825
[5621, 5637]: 0.783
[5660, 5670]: 0.837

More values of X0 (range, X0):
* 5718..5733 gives -0.69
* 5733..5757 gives -0.78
